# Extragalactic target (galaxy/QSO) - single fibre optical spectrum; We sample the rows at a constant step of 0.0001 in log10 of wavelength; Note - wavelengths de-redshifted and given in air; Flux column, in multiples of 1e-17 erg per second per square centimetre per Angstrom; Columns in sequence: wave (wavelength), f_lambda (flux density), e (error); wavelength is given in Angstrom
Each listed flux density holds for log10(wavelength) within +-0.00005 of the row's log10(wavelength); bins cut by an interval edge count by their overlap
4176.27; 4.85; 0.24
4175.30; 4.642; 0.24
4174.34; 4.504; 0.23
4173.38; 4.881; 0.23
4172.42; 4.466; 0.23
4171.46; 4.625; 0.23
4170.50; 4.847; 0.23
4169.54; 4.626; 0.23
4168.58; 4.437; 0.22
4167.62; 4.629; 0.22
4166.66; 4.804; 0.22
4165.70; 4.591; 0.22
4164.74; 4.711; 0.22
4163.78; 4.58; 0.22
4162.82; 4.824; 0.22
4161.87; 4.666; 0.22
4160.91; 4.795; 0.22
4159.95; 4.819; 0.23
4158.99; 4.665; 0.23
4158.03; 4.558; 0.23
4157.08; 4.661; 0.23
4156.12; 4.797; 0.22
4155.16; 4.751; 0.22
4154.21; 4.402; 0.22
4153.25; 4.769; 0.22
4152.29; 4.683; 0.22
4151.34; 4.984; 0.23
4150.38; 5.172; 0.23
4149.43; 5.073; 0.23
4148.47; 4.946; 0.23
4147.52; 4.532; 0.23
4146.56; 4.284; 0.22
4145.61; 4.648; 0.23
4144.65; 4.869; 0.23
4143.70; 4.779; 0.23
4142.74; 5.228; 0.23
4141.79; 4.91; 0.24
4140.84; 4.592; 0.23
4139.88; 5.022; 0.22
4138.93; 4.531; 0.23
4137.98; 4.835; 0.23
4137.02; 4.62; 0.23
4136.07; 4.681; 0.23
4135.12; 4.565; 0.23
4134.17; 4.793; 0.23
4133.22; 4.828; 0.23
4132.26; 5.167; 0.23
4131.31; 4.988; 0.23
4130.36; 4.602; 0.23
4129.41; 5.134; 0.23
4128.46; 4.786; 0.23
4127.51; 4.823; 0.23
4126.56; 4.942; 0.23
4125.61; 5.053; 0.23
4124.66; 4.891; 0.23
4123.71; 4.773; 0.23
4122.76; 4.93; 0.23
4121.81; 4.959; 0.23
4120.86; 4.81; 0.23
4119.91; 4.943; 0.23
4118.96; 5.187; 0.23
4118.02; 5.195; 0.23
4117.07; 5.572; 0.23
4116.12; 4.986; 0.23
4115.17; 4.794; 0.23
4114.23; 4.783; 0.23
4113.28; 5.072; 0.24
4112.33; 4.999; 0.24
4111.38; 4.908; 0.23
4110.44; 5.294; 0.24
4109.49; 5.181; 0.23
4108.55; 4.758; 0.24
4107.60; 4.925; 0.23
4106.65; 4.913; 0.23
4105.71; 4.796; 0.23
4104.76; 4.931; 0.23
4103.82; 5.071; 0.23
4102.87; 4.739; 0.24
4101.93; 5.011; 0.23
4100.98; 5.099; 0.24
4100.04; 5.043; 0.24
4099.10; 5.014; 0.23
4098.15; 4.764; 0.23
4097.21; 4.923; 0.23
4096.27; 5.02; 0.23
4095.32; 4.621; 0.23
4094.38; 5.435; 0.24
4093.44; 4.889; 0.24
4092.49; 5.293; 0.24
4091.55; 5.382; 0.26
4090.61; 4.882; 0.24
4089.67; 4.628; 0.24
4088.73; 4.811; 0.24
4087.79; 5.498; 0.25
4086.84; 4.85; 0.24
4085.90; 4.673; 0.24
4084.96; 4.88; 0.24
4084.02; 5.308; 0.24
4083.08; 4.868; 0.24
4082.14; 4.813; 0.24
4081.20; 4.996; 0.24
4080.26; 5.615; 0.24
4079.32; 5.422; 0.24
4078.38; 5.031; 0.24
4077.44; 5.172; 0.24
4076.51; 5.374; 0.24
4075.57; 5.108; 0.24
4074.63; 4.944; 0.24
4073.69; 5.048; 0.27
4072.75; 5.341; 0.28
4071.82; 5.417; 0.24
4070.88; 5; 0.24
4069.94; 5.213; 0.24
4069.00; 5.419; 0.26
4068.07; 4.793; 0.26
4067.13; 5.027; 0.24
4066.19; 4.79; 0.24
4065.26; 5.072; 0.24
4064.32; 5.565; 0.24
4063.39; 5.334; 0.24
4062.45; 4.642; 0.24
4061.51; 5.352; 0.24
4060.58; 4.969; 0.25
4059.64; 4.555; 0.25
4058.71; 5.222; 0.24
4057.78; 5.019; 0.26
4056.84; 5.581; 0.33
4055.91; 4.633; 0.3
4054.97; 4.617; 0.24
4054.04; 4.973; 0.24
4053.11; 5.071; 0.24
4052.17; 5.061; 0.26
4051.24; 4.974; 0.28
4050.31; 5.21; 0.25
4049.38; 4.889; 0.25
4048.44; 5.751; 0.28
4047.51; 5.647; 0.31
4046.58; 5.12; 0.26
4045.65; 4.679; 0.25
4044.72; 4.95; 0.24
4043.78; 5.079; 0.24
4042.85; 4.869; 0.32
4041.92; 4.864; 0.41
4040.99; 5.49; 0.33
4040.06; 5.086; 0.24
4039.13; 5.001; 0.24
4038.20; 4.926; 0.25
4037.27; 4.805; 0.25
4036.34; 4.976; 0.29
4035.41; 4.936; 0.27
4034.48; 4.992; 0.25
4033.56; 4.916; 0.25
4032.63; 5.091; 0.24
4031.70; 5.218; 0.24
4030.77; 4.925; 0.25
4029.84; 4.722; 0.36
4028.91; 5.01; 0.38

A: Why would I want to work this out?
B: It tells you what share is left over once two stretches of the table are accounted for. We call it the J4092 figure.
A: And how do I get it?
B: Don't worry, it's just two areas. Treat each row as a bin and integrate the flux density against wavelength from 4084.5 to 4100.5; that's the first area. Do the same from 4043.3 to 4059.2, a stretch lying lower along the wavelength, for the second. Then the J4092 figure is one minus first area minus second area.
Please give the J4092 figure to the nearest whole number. -159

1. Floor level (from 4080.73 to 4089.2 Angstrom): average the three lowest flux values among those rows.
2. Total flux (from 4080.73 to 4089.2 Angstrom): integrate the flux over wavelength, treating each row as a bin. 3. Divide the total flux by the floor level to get 8.8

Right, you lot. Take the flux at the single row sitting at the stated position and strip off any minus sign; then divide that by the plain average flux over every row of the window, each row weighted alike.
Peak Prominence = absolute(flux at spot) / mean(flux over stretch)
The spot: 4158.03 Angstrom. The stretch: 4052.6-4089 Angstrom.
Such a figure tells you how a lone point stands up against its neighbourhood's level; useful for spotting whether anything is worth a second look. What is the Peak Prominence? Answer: 0.898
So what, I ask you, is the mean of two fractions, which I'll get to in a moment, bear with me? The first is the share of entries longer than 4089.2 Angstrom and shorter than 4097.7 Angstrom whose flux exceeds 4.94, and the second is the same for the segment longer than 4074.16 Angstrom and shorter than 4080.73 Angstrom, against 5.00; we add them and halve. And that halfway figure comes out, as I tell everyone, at 0.65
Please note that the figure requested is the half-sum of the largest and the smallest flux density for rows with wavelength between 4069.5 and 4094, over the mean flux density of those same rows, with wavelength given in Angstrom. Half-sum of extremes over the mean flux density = 1.005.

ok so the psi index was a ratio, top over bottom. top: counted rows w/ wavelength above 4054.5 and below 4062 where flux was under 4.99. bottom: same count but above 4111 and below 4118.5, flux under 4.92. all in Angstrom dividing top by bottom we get 1.33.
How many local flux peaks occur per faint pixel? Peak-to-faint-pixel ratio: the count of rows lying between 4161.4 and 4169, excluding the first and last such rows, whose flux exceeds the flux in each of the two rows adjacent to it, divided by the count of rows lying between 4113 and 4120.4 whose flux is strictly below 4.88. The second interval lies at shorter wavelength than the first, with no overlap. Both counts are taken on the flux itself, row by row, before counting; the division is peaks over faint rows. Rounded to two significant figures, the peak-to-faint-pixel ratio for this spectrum 1.5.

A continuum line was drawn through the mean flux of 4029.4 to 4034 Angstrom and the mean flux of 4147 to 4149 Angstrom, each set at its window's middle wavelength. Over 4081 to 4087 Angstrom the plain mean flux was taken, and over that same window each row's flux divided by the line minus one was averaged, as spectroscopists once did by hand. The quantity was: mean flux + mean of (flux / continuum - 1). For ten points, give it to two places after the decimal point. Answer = 4.92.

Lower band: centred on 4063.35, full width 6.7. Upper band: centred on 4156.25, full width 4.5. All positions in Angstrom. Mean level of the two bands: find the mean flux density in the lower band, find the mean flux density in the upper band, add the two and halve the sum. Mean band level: 4.87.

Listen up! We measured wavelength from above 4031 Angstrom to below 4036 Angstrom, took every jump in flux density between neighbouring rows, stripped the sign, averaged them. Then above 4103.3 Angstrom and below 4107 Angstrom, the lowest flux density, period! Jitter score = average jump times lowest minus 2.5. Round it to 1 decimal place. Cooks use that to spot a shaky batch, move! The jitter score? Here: -2.0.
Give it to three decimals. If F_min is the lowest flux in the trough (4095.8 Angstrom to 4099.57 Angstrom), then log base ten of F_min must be 0.678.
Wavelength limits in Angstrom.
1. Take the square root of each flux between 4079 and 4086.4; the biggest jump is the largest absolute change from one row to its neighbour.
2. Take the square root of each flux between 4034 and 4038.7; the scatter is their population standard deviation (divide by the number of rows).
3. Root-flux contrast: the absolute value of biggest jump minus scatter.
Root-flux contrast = 0.12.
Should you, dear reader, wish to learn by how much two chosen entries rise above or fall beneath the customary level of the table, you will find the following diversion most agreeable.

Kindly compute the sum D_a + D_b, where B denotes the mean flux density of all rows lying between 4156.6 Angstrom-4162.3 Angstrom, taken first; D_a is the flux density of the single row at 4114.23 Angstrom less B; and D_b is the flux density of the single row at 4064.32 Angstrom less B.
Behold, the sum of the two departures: 1.0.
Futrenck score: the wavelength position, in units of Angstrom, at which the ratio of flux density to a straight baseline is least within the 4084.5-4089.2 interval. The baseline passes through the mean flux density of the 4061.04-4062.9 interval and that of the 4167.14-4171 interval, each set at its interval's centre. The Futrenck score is 4085.90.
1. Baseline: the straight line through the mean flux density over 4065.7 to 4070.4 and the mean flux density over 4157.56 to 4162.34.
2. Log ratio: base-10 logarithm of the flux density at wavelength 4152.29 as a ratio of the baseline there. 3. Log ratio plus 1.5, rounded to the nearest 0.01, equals 1.50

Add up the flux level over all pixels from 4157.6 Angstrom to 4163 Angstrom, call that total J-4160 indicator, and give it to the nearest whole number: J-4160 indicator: 28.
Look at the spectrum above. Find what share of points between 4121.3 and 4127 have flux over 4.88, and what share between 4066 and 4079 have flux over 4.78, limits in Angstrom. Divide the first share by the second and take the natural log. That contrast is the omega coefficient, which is -0.2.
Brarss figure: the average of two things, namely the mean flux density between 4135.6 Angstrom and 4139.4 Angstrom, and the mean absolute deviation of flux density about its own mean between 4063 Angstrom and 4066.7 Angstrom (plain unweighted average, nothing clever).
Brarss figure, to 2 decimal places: 2.46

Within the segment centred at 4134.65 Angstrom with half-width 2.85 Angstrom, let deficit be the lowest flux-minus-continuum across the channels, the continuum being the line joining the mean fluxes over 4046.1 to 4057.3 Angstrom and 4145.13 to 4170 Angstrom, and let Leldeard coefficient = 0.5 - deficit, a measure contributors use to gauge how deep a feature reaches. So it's 0.73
